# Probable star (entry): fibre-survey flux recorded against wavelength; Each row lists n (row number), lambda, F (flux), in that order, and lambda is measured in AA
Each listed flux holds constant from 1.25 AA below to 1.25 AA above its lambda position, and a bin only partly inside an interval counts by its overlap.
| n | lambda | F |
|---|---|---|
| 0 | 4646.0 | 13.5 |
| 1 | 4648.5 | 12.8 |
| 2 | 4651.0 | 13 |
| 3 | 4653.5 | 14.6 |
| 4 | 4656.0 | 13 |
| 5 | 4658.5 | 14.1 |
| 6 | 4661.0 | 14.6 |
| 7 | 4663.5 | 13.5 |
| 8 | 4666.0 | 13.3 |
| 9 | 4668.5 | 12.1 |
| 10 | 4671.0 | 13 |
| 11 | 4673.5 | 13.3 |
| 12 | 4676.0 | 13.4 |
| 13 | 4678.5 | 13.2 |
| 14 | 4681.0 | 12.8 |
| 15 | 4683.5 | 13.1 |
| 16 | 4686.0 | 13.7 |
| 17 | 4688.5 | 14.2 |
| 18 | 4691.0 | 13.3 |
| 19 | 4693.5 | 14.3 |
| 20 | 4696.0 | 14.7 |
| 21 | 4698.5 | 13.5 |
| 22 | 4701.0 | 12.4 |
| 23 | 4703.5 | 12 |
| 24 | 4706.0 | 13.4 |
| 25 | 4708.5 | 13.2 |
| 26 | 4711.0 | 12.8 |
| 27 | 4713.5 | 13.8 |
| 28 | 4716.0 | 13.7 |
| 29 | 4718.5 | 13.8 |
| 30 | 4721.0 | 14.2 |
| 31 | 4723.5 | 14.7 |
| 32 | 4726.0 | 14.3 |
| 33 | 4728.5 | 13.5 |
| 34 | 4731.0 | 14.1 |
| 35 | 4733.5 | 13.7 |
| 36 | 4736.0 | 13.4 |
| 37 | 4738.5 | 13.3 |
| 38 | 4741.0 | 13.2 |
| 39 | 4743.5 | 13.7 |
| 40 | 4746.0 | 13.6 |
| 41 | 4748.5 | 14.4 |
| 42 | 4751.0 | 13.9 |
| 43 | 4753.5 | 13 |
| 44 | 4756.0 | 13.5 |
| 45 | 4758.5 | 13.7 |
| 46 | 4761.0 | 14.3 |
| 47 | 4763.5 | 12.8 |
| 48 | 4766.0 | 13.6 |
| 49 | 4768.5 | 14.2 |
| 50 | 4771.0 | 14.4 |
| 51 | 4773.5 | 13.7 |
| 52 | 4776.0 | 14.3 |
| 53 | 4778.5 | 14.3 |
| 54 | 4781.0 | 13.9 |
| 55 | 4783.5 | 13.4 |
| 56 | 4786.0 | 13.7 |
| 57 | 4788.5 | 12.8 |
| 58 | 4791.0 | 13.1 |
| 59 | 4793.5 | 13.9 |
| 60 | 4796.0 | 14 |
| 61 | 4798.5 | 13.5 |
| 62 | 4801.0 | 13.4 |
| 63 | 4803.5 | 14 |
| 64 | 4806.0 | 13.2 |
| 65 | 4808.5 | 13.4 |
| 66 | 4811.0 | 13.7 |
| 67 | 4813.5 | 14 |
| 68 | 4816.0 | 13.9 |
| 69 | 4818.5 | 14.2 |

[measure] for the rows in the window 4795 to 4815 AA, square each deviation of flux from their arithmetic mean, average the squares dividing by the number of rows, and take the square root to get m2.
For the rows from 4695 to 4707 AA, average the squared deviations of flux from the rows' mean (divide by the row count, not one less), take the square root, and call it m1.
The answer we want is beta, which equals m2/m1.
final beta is 0.32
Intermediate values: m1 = 0.94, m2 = 0.30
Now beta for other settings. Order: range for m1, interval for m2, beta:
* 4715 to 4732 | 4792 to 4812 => 0.76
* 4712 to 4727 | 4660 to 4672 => 2.29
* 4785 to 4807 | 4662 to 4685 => 1.00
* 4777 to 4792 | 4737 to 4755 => 0.88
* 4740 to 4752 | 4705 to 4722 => 1.09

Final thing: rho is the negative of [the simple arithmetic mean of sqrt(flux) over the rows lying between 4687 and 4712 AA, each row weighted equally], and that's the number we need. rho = -3.66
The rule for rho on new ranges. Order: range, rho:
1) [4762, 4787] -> -3.72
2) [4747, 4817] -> -3.70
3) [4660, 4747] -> -3.67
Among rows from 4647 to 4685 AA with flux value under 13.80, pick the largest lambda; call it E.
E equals 4683.5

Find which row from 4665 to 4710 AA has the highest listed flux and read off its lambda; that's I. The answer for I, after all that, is 4696.0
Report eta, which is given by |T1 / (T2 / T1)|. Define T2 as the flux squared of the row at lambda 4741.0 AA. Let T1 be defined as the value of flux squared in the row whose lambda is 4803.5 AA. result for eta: 220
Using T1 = 196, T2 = 174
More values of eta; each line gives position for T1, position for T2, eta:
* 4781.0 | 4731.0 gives 188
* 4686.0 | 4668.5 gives 241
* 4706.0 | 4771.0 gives 155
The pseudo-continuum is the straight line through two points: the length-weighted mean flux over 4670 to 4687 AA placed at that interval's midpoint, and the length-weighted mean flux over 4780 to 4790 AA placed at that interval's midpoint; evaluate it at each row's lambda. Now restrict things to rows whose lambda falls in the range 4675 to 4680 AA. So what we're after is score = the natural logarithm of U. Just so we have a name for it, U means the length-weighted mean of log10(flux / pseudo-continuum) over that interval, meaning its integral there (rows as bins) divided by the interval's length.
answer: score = -6.2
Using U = 0.0020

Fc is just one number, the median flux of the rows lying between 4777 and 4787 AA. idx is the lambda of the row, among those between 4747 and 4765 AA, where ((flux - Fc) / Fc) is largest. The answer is 4748.5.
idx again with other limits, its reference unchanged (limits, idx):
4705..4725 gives 4723.5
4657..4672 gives 4661.0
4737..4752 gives 4748.5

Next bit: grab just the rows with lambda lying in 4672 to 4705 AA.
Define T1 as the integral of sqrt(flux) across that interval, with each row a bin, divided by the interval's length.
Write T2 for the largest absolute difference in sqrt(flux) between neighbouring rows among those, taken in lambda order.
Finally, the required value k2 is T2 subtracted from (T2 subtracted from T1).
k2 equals 3.34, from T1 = 3.66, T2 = 0.160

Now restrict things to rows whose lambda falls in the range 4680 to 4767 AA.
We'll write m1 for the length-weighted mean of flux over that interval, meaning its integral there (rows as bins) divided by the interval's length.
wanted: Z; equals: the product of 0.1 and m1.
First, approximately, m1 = 13.6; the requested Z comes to 1.359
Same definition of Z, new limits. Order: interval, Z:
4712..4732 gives 1.400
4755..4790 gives 1.375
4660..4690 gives 1.334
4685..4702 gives 1.375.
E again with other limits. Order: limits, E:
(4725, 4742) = 4741.0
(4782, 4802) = 4801.0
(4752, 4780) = 4773.5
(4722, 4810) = 4808.5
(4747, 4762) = 4758.5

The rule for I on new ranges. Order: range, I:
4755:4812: 4771.0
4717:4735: 4723.5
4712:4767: 4723.5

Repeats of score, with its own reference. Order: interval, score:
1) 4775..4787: -4.2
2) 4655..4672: -5.1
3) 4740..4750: -4.4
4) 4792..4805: -4.7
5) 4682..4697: -3.9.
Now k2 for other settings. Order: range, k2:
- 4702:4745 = 3.29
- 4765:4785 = 3.55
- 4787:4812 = 3.46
